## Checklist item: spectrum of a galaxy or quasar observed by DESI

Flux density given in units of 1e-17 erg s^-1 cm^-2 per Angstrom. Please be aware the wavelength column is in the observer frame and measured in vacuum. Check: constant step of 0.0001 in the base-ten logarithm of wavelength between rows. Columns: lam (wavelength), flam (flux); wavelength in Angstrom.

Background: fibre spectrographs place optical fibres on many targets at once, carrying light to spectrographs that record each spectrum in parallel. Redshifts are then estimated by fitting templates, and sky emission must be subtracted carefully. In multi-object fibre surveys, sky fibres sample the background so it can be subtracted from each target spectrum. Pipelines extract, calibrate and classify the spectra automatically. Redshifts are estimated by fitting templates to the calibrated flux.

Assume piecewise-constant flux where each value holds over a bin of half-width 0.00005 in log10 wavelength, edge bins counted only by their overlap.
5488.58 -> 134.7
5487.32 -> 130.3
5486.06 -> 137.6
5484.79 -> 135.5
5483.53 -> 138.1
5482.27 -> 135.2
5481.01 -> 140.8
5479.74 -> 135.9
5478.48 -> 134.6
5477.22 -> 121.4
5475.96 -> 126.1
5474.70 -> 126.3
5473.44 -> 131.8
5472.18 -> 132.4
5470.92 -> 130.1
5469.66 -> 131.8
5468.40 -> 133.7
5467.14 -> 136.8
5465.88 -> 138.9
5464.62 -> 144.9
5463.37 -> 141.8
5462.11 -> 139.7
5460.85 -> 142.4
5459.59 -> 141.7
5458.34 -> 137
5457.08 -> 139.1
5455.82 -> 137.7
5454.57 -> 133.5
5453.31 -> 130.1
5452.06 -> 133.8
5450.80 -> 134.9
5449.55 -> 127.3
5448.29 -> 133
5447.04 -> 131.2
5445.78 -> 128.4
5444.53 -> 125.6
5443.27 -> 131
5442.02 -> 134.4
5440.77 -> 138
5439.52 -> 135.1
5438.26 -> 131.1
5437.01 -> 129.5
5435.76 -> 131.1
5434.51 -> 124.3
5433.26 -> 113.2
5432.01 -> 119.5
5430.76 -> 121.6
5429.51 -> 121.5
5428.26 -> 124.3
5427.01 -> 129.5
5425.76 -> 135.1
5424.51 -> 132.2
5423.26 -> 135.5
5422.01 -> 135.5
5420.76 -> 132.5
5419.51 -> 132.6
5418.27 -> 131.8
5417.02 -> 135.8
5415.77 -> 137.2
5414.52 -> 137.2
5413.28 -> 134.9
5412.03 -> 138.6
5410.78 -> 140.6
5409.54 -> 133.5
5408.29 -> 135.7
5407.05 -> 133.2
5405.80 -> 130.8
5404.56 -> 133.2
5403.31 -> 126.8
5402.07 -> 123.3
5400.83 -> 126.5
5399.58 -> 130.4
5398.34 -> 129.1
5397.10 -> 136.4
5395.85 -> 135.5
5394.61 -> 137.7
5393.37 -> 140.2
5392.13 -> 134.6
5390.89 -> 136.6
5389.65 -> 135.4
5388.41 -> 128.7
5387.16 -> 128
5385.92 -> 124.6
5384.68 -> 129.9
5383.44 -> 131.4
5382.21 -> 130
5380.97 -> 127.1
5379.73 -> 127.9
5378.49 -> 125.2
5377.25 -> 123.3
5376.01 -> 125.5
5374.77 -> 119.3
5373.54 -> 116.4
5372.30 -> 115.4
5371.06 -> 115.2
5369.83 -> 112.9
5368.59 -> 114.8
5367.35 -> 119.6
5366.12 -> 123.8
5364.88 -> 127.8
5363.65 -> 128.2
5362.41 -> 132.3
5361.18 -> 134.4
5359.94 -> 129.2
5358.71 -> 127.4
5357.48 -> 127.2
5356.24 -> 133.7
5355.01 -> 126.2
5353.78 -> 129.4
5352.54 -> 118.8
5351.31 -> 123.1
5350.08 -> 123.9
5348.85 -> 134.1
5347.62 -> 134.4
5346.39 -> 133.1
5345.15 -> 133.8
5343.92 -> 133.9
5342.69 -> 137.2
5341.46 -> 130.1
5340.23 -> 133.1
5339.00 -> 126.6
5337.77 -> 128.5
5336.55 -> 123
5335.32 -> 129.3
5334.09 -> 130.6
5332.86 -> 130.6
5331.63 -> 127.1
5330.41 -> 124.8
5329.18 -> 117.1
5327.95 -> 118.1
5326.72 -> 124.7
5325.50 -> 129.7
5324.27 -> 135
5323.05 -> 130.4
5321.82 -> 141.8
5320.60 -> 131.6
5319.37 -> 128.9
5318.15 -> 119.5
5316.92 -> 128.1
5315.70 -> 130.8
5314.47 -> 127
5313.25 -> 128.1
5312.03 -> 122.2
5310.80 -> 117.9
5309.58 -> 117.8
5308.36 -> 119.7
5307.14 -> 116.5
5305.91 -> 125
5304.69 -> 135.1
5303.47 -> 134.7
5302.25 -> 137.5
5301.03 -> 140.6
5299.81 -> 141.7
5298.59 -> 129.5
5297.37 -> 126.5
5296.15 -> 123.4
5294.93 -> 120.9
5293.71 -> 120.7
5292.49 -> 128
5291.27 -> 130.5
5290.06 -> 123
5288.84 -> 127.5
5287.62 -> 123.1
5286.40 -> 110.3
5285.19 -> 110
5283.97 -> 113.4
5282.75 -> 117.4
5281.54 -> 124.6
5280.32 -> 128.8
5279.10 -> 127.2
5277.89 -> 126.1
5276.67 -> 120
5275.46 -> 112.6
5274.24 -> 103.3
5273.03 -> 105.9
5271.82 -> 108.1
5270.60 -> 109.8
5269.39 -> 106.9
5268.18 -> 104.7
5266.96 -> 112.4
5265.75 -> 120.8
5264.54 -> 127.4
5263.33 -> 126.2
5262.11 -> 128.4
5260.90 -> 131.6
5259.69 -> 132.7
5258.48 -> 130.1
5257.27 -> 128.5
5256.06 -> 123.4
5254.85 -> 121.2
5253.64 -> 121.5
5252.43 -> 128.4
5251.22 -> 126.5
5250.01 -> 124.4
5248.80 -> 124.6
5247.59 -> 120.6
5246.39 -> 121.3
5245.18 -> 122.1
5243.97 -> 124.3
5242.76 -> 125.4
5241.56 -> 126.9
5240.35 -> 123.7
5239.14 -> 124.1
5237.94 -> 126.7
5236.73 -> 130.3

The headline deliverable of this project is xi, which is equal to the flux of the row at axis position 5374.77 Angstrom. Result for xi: 119.3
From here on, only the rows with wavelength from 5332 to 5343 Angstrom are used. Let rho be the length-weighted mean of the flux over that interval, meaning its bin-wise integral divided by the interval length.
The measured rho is 130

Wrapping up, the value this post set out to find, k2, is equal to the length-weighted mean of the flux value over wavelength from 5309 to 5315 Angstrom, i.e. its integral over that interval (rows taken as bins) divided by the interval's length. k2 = 123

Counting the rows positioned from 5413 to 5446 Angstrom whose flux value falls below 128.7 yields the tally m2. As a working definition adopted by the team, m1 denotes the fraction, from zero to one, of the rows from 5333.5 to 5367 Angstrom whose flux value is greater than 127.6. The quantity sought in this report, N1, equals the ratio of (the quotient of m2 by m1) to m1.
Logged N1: 18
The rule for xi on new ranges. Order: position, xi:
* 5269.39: 106.9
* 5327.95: 118.1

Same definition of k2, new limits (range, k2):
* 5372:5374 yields 116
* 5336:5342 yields 128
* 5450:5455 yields 133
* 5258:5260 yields 131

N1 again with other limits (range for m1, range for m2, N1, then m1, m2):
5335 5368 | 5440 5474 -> 8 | 0.63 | 3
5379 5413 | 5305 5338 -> 26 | 0.81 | 17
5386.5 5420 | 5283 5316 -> 24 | 0.89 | 19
